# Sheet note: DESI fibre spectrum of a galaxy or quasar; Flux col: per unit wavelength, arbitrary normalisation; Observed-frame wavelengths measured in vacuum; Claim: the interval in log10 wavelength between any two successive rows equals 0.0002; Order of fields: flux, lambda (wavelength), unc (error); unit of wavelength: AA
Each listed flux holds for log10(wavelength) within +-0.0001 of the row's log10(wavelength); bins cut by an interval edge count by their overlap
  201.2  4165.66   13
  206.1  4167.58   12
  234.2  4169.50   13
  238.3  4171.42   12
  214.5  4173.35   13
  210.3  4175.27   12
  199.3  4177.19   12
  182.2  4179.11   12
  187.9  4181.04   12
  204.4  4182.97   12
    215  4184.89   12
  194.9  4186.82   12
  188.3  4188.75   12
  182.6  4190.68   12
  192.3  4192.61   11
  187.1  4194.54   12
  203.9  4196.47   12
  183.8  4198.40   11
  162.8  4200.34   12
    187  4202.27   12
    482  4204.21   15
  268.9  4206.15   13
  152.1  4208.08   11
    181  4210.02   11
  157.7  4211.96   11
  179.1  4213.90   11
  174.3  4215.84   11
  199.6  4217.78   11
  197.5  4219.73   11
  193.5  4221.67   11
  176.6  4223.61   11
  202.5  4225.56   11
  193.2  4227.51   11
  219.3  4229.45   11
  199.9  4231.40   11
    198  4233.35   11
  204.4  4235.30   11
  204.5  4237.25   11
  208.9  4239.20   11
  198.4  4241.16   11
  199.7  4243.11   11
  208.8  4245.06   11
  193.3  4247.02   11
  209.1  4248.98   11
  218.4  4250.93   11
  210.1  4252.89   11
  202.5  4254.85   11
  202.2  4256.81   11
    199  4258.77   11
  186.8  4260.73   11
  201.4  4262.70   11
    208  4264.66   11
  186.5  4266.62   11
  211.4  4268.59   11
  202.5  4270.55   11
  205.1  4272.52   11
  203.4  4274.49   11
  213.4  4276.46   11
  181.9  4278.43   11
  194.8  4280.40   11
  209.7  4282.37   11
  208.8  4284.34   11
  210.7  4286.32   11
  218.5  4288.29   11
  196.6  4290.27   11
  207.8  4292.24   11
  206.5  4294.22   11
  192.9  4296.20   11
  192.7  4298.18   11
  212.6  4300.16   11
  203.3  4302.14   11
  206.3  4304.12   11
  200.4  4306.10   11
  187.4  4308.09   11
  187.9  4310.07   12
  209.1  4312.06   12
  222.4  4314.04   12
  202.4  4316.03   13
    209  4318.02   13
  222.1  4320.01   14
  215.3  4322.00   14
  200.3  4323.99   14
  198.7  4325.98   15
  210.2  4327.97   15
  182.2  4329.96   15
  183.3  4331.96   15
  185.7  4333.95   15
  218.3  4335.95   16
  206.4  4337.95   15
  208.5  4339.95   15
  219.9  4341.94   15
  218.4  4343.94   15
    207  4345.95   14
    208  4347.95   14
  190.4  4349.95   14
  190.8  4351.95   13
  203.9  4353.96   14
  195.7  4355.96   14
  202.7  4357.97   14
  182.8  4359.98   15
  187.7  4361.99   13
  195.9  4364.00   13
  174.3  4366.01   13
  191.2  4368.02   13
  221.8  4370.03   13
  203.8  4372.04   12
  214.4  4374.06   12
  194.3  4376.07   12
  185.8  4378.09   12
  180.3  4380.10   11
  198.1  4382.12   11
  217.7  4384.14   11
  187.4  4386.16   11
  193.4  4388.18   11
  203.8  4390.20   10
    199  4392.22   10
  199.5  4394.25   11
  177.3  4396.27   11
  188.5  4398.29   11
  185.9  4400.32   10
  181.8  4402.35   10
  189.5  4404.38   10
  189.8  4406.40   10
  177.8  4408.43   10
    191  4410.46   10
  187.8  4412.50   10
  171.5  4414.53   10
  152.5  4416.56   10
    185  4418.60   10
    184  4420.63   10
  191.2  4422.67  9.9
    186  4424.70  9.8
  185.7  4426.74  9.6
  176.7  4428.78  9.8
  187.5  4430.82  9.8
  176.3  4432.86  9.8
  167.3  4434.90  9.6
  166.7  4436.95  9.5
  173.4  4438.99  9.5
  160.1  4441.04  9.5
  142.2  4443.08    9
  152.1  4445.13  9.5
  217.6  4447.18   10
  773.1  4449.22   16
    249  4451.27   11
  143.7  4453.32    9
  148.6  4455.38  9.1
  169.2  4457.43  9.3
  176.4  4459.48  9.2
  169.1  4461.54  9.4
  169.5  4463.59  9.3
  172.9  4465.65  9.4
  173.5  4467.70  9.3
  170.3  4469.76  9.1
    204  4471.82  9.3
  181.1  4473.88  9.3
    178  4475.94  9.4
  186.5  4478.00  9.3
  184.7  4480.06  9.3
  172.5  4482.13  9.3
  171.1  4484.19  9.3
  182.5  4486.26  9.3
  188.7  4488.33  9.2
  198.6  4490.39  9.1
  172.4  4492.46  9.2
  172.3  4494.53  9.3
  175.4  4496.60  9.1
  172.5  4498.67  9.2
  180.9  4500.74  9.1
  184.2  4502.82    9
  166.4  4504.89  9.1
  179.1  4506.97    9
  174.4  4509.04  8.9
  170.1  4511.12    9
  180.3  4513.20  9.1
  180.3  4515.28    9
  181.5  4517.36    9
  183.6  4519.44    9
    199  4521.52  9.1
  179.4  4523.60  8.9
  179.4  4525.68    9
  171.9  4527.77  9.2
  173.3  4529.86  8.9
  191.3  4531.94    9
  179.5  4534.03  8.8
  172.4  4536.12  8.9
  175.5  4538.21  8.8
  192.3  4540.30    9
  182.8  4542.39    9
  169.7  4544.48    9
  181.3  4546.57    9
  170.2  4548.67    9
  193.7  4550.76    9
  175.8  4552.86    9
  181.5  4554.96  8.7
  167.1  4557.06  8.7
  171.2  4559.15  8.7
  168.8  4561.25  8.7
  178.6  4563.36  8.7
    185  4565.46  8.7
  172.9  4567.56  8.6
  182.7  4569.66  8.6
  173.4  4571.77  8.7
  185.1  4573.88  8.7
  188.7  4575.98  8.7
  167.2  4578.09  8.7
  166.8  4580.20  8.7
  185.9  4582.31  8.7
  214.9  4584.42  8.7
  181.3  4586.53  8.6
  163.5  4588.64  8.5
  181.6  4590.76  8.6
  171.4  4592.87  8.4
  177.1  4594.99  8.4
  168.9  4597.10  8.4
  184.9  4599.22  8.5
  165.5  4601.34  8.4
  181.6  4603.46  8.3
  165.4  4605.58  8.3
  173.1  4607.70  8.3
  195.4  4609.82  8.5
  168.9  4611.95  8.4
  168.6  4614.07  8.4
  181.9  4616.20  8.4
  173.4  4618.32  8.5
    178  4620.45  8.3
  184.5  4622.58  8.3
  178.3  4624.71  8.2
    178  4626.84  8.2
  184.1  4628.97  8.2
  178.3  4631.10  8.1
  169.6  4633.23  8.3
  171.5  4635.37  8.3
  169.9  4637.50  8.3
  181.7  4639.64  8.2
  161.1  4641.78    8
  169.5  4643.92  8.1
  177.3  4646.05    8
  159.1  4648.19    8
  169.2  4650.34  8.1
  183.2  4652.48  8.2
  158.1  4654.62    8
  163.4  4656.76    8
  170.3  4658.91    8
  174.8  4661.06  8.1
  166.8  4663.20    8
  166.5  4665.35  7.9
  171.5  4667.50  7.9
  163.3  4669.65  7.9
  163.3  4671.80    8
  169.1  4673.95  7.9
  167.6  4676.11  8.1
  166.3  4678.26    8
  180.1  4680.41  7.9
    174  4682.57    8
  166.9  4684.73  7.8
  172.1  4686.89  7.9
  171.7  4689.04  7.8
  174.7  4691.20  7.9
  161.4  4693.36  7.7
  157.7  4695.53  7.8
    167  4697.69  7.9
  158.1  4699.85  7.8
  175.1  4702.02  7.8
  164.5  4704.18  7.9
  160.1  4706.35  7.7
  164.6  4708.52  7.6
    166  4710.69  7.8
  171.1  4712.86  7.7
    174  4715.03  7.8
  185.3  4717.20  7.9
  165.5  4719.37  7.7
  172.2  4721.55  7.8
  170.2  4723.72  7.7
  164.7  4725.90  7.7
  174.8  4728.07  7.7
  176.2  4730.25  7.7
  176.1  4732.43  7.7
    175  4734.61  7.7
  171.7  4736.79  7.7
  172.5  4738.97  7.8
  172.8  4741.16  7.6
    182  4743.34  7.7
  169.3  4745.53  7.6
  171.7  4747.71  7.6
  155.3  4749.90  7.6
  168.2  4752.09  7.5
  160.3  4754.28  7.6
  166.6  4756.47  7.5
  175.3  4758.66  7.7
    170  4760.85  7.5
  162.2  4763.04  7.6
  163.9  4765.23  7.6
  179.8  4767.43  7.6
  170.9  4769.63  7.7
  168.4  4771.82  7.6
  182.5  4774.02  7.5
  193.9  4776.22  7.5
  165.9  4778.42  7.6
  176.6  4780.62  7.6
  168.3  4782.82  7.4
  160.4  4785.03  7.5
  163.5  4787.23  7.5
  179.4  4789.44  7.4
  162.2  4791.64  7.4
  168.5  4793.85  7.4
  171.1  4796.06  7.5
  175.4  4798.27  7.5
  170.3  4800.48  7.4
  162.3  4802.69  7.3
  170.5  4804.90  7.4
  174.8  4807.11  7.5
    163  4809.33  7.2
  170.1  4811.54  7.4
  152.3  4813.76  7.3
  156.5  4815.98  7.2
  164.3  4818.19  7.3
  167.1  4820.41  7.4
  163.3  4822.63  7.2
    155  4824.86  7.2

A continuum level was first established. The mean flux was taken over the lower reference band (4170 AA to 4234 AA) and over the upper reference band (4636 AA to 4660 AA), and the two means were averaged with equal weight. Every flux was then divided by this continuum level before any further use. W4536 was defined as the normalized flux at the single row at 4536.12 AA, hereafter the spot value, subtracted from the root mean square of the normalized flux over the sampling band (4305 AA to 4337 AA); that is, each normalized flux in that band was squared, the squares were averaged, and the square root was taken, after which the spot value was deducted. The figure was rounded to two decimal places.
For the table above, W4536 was 0.16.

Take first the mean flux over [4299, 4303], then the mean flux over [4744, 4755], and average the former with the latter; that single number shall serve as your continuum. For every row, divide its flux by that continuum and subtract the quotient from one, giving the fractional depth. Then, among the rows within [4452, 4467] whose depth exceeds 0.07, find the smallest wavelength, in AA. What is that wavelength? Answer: 4453.32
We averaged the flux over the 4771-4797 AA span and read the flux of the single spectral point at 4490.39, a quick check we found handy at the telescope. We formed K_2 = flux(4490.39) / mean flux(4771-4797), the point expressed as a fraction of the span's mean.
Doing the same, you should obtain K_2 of 1.16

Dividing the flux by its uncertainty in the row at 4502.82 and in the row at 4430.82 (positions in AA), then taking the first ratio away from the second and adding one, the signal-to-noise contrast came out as -0.3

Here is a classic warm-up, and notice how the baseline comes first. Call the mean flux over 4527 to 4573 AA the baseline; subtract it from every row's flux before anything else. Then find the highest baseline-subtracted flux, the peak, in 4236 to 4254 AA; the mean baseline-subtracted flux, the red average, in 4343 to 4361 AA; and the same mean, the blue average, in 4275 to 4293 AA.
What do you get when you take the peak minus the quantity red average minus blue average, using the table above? 45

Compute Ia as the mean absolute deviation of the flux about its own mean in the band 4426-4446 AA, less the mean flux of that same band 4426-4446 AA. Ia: -158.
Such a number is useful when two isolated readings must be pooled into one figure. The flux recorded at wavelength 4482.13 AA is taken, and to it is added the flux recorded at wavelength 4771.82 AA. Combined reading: 341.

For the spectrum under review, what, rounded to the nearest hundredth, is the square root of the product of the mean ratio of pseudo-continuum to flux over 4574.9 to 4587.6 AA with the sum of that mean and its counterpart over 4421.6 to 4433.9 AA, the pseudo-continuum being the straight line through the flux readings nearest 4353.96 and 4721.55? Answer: 1.45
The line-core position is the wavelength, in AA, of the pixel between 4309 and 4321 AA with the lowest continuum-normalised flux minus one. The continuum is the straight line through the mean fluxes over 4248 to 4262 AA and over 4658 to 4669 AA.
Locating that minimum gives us 4310.07 AA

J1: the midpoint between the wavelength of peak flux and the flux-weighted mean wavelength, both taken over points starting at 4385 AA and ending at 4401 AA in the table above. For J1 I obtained 4391.7 AA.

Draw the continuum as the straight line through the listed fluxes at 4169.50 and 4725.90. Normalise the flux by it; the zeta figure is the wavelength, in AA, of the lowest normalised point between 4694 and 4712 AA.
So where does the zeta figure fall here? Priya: 4695.53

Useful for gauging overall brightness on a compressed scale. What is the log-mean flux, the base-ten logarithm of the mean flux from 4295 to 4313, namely 2.30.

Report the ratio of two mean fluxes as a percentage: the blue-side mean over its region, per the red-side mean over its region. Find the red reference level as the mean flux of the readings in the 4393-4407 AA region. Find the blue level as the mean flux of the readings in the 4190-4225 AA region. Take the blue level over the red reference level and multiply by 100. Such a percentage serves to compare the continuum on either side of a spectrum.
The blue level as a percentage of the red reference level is 109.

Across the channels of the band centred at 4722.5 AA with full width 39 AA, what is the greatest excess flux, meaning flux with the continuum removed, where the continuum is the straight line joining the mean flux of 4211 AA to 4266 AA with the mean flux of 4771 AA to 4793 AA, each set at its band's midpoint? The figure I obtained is 10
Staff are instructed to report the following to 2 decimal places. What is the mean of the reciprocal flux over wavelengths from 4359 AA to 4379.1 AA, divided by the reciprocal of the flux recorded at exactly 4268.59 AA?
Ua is 1.09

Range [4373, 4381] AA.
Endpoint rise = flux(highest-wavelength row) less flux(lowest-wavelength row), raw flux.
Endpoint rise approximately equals -34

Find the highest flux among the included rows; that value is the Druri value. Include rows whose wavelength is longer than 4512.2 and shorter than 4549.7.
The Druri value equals 199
